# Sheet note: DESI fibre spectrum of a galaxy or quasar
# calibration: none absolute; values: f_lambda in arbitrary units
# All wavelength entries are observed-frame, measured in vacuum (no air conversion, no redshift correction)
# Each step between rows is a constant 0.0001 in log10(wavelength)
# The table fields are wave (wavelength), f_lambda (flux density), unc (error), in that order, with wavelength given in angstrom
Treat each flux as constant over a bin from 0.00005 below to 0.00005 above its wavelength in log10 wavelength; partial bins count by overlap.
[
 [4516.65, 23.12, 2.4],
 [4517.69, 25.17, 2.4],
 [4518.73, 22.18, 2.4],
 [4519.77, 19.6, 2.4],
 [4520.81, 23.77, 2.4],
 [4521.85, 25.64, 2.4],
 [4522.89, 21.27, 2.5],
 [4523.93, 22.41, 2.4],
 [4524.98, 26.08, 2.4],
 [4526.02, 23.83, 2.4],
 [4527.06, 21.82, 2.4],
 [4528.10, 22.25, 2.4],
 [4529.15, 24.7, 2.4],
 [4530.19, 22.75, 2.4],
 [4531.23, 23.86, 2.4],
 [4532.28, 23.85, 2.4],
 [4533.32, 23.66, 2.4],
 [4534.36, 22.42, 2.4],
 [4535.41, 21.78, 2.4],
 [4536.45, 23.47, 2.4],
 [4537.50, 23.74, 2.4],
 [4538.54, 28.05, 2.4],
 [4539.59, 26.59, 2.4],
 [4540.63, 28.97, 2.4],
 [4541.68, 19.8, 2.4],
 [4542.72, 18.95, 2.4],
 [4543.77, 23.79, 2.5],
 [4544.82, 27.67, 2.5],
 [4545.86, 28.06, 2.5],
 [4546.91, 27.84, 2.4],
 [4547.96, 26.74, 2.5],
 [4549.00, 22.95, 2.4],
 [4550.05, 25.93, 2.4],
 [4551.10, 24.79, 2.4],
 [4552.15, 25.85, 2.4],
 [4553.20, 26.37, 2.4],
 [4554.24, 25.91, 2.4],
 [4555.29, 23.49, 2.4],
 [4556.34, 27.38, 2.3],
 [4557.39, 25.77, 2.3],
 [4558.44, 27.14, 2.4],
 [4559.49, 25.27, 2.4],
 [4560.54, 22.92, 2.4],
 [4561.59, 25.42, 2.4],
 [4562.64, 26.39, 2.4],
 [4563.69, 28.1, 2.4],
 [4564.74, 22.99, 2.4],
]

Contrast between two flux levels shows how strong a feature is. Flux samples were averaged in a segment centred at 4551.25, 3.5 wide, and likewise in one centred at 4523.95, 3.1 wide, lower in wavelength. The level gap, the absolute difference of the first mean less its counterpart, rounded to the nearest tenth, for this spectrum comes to 2.3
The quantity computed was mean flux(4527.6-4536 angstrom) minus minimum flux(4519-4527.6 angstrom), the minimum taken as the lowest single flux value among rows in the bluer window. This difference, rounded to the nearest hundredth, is 3.56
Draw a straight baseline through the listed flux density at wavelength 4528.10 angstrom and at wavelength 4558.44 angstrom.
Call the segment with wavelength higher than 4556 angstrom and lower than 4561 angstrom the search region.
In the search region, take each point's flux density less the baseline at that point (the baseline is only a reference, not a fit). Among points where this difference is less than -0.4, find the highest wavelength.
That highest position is 4560.54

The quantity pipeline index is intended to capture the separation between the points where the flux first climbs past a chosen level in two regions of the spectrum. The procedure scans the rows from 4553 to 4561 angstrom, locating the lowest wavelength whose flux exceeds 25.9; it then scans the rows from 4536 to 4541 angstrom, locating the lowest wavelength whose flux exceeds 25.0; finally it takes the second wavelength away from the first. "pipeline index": 14.7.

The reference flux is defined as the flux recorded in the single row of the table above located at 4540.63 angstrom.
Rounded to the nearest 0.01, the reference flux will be 28.97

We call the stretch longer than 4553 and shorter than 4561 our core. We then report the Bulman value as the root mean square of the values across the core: 25.6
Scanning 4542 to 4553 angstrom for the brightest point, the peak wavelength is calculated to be 4545.86 angstrom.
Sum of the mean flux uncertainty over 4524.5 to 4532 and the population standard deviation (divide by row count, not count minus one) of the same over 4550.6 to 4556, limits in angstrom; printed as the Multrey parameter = 2.40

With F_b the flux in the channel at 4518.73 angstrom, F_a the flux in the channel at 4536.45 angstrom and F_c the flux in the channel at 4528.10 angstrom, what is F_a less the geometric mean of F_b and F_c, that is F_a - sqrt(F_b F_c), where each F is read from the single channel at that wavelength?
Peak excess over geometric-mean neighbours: 1.3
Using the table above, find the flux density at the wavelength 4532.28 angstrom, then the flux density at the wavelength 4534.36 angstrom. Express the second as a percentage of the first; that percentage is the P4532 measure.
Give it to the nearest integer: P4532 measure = 94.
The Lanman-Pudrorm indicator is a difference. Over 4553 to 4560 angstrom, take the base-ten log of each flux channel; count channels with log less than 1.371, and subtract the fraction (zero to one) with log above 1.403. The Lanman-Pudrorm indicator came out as 0.3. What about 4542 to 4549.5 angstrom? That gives 1.4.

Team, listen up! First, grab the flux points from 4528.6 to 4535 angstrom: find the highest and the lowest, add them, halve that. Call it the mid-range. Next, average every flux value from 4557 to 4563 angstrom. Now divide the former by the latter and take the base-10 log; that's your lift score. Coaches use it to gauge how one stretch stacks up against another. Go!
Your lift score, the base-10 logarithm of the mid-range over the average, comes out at -0.034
